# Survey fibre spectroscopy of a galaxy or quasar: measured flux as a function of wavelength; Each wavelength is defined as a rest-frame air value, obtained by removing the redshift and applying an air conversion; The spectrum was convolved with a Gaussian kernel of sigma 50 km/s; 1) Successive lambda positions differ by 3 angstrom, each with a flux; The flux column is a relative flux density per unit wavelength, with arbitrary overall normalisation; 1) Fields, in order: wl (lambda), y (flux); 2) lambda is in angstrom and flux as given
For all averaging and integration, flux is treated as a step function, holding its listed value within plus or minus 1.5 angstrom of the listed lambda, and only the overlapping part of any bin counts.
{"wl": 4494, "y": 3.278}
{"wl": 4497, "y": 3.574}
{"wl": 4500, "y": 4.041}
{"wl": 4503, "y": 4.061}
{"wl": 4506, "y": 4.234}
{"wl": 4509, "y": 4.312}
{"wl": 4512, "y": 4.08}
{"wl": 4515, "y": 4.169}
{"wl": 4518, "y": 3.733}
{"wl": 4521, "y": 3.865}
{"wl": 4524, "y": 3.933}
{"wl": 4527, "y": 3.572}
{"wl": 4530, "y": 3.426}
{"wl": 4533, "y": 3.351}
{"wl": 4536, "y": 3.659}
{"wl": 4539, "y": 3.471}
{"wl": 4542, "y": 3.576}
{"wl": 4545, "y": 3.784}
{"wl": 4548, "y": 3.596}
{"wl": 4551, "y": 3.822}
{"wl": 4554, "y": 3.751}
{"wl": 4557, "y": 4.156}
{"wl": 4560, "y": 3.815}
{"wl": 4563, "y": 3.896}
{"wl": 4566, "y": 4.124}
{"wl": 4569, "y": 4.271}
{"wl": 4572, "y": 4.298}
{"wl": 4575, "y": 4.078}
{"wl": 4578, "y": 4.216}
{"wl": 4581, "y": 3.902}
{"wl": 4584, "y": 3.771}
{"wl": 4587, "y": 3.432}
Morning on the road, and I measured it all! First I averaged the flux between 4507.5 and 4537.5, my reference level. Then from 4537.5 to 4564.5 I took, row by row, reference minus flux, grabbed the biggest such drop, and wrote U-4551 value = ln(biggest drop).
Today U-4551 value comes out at -1.1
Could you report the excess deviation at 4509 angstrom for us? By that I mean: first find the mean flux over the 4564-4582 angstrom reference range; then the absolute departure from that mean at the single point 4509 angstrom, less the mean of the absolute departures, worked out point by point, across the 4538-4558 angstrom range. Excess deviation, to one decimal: -0.3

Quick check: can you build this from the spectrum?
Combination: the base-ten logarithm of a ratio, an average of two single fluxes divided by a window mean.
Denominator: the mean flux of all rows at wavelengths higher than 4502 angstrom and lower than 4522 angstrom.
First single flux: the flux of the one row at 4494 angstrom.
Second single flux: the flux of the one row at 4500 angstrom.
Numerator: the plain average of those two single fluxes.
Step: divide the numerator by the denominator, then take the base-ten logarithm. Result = -0.046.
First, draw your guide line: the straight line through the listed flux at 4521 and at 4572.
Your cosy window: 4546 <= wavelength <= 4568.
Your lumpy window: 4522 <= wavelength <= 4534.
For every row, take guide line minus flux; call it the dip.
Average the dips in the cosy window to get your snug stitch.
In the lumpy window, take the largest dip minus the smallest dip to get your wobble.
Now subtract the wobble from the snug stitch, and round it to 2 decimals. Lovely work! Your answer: -0.37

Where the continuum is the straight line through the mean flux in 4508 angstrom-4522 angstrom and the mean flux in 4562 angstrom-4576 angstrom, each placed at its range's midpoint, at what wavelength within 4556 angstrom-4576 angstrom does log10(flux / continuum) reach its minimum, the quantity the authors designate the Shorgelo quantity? 4560 angstrom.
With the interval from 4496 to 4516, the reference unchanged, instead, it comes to 4497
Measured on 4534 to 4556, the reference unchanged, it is 4539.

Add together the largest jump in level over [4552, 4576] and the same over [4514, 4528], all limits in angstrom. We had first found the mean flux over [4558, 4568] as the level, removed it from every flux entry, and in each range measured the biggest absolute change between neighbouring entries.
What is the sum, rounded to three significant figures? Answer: 0.841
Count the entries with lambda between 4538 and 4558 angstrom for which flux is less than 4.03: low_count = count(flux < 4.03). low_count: 6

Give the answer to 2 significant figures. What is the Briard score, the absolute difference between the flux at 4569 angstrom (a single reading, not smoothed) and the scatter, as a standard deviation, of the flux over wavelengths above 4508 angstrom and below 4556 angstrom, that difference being 4.0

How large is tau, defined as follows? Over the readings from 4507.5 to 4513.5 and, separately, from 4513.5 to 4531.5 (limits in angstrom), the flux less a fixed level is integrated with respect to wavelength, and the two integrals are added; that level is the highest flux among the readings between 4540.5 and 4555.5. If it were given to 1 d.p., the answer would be 1.5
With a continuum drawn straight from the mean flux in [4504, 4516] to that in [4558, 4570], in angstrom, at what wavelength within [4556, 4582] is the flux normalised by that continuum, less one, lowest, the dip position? 4560 angstrom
